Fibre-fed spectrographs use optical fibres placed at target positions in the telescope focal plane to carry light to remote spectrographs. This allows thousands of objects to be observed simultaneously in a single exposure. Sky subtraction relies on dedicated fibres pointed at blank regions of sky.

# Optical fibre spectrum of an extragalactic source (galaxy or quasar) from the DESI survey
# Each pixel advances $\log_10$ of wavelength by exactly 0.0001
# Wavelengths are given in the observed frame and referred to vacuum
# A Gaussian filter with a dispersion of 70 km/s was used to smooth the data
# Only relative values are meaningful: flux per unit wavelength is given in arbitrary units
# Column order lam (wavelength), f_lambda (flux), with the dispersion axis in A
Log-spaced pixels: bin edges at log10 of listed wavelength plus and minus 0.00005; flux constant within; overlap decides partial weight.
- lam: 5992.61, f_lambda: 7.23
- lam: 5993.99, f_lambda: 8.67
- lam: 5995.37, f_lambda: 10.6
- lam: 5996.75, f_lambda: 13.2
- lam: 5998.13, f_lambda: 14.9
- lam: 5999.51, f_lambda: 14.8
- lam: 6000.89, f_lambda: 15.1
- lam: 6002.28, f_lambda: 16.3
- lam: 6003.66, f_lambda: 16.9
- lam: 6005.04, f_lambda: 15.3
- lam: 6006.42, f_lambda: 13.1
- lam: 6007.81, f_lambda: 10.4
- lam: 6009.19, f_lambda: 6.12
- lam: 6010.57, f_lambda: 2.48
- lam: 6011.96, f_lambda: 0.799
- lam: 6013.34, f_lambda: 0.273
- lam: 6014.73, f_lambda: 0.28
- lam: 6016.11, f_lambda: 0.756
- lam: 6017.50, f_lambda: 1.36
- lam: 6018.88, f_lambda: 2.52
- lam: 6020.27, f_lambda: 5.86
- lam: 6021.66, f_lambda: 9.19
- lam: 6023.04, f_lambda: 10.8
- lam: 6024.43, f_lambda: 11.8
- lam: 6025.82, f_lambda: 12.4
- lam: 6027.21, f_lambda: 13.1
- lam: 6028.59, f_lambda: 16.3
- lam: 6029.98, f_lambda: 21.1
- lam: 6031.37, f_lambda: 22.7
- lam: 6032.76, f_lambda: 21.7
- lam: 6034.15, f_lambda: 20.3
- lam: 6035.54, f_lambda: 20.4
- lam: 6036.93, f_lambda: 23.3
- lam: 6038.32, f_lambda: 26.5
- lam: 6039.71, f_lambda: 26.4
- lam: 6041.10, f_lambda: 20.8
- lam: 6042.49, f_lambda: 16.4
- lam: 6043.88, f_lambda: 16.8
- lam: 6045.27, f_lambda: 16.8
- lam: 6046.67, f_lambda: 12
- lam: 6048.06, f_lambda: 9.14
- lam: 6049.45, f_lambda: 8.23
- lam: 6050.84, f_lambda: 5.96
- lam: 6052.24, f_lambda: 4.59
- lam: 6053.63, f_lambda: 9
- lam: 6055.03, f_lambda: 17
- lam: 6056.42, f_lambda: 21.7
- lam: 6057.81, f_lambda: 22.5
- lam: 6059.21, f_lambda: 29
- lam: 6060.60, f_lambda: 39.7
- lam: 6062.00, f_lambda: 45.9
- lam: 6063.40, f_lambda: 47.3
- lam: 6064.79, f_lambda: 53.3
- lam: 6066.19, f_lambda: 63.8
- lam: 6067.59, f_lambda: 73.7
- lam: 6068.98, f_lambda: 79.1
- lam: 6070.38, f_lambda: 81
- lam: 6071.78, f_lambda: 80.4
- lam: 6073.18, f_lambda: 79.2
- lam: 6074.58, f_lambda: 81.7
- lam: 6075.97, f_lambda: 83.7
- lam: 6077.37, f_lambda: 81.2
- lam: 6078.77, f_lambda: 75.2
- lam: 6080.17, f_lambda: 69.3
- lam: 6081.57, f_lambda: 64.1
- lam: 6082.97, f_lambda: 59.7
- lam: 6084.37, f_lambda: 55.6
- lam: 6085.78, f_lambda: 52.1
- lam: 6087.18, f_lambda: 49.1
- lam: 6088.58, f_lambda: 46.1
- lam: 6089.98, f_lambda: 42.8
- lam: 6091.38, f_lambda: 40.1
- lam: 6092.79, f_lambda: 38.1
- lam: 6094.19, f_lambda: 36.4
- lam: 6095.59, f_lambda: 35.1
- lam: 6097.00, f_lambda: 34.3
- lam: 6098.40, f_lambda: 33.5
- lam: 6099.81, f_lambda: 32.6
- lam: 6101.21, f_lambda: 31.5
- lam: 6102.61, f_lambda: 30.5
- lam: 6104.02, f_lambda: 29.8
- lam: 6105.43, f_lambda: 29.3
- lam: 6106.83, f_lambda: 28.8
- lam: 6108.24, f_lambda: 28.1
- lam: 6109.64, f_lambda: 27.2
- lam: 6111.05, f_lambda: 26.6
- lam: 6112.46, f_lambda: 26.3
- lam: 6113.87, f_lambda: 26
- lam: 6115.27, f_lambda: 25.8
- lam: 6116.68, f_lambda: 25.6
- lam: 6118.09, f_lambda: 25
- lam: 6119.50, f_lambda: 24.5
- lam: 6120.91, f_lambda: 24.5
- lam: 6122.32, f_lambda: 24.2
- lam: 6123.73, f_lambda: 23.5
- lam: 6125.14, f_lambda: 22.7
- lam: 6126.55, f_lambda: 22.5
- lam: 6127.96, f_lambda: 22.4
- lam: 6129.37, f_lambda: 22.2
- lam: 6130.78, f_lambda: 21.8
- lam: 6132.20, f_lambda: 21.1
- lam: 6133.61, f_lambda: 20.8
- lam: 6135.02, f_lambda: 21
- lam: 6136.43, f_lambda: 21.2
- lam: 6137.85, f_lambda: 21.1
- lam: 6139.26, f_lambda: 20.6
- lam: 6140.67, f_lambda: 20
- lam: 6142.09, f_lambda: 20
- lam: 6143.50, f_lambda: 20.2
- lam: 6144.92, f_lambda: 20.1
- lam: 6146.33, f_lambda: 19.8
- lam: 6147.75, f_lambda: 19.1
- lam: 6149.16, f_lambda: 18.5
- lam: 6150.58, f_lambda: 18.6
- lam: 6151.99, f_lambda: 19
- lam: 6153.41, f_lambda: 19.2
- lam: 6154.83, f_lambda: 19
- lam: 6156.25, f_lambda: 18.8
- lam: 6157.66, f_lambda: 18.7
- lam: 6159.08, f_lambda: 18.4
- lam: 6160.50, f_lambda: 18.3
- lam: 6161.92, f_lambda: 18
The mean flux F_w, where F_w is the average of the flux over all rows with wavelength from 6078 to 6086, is 63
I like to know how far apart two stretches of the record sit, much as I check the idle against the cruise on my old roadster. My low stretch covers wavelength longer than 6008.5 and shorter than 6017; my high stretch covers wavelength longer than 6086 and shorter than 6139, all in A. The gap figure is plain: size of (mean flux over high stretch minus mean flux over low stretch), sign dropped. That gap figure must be 27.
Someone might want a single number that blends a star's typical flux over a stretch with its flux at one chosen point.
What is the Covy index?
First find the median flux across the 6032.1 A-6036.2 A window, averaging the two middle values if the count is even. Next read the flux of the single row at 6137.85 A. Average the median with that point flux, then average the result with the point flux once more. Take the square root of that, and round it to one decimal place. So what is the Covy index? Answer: 4.6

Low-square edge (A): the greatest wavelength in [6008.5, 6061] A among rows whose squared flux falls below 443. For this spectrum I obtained 6055.03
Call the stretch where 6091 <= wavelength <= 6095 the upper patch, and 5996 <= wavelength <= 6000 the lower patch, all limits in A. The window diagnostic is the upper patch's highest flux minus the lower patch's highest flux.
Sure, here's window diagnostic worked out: 25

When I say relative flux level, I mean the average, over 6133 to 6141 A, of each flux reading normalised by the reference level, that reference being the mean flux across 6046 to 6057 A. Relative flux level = 1.9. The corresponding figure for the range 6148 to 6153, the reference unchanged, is 1.7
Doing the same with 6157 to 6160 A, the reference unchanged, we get 1.7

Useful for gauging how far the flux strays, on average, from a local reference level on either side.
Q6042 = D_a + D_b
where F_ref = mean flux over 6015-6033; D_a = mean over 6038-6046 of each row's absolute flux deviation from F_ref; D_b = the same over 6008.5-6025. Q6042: 16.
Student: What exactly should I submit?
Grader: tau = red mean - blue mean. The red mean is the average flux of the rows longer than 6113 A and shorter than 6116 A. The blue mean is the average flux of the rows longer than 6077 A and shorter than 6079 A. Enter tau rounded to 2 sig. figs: -52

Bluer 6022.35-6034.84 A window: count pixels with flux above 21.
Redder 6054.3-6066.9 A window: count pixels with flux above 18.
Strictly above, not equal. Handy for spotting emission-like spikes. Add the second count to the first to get 11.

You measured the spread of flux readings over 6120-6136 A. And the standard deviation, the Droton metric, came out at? 1.2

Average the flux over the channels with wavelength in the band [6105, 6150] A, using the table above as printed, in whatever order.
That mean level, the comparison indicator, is 23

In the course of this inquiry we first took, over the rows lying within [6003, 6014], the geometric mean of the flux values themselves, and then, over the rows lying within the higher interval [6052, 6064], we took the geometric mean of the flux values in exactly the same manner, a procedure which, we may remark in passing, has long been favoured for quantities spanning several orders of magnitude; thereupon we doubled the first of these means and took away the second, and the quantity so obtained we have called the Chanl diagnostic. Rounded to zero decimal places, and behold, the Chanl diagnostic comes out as -13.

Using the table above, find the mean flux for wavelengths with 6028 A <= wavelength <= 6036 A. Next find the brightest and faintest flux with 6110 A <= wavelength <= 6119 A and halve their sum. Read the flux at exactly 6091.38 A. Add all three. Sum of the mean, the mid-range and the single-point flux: 86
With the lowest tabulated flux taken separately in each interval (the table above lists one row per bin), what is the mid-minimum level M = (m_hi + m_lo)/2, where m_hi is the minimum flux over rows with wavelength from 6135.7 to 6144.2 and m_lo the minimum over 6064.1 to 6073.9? 37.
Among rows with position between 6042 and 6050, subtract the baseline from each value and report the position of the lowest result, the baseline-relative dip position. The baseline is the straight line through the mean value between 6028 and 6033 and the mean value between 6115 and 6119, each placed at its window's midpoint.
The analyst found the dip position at 6049.45 A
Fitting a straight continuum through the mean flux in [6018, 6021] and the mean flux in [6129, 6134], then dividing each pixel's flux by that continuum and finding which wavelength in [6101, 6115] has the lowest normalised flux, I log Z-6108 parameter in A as 6113.87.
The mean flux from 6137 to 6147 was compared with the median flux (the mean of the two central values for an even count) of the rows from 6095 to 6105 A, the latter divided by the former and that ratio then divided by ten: 0.16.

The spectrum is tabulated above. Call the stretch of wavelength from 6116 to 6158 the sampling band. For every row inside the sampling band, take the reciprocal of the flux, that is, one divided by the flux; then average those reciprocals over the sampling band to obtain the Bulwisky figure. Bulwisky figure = 0.05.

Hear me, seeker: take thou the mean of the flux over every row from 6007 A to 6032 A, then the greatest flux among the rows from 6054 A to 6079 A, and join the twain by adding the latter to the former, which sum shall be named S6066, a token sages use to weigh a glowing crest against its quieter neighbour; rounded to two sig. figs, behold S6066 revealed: 92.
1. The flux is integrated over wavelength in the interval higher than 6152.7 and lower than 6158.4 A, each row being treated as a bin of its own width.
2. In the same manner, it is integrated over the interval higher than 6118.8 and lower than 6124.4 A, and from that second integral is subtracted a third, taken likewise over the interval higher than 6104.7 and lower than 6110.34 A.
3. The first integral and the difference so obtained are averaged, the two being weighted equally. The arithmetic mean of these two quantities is 42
